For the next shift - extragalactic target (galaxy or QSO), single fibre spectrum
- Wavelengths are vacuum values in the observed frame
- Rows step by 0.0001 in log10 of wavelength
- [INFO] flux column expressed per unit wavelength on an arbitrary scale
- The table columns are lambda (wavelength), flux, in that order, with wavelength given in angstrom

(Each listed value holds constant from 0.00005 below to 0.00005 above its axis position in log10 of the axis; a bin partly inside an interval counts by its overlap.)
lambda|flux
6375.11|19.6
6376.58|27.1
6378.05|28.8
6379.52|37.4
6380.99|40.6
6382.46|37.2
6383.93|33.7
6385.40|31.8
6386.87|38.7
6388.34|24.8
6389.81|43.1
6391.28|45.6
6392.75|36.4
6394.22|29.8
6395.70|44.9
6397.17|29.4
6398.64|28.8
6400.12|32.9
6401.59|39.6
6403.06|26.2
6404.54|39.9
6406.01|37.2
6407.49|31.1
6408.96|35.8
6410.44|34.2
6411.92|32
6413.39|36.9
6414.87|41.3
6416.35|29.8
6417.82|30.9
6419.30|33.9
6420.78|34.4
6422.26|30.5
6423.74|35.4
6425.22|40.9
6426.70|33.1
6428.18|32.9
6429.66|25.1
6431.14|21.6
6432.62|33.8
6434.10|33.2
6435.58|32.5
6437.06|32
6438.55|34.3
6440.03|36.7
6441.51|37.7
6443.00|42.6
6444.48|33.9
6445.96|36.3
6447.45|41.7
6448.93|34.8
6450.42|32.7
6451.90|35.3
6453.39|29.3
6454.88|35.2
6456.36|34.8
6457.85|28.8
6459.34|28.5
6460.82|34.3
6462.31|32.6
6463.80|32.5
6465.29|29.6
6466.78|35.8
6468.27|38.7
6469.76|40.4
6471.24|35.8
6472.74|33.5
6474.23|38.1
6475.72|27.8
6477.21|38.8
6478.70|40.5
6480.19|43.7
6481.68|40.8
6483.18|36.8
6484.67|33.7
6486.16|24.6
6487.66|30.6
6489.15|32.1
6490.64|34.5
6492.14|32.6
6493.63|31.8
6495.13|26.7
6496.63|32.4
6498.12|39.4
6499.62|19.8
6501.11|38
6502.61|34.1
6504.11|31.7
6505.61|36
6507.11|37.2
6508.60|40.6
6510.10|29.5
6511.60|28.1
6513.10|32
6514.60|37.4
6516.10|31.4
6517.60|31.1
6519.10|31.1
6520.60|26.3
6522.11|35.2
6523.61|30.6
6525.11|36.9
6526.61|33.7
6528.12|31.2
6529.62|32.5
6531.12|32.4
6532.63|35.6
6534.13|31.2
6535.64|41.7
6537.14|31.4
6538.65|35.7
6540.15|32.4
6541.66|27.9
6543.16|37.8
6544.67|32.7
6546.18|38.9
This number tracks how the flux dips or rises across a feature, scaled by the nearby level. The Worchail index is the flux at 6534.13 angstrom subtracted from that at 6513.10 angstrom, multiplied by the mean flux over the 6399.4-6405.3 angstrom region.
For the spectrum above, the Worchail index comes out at 28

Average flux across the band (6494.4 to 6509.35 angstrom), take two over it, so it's 0.0595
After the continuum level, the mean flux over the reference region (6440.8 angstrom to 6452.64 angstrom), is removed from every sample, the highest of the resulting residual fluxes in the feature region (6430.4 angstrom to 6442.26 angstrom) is 1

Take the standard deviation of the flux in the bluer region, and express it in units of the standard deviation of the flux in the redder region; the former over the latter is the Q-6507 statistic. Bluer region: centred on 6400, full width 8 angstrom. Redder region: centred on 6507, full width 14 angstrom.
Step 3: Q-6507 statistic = 1.2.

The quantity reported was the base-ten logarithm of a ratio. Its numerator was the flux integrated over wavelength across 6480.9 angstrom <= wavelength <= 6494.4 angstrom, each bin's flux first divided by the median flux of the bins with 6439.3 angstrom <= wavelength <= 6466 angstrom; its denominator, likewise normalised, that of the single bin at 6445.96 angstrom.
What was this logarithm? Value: 1.09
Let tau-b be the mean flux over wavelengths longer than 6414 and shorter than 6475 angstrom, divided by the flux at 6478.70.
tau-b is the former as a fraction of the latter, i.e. 0.84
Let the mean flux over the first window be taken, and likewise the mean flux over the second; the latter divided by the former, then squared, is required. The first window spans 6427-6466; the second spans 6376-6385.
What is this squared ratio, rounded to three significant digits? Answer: 1.06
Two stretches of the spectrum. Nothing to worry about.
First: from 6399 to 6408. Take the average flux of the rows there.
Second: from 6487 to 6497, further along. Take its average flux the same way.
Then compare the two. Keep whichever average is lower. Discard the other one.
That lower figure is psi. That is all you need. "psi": 31.5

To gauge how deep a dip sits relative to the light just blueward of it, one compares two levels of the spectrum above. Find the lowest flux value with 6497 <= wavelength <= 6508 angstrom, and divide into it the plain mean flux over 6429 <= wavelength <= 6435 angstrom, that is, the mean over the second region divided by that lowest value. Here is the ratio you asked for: 1.44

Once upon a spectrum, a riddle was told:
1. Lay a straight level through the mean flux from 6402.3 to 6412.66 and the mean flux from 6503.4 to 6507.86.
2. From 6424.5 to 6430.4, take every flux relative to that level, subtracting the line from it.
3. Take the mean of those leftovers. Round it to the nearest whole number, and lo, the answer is -1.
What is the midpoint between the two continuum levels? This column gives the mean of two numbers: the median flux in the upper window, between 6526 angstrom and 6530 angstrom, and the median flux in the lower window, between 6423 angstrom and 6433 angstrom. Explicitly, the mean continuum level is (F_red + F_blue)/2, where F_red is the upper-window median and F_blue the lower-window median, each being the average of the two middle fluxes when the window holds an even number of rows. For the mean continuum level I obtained 32.8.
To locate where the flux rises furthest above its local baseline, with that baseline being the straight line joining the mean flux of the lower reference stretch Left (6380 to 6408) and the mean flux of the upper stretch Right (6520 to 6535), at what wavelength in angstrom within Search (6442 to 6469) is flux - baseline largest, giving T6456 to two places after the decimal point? 6443.00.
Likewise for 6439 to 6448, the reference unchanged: 6443.00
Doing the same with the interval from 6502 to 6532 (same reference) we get 6508.60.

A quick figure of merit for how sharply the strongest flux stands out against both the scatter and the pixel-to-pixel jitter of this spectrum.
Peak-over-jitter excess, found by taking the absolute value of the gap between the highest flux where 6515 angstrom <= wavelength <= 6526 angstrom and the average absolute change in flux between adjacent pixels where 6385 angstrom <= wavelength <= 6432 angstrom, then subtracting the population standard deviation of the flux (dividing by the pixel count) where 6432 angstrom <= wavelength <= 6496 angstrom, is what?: 26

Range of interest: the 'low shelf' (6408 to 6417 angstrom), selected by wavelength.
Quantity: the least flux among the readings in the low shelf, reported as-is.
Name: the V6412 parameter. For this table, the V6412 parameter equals 29.8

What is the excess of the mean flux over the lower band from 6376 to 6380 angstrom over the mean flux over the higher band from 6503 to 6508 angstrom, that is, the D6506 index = -4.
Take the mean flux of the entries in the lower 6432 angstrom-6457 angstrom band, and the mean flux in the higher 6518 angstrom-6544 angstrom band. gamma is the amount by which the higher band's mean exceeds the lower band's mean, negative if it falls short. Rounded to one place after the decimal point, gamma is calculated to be -2.0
